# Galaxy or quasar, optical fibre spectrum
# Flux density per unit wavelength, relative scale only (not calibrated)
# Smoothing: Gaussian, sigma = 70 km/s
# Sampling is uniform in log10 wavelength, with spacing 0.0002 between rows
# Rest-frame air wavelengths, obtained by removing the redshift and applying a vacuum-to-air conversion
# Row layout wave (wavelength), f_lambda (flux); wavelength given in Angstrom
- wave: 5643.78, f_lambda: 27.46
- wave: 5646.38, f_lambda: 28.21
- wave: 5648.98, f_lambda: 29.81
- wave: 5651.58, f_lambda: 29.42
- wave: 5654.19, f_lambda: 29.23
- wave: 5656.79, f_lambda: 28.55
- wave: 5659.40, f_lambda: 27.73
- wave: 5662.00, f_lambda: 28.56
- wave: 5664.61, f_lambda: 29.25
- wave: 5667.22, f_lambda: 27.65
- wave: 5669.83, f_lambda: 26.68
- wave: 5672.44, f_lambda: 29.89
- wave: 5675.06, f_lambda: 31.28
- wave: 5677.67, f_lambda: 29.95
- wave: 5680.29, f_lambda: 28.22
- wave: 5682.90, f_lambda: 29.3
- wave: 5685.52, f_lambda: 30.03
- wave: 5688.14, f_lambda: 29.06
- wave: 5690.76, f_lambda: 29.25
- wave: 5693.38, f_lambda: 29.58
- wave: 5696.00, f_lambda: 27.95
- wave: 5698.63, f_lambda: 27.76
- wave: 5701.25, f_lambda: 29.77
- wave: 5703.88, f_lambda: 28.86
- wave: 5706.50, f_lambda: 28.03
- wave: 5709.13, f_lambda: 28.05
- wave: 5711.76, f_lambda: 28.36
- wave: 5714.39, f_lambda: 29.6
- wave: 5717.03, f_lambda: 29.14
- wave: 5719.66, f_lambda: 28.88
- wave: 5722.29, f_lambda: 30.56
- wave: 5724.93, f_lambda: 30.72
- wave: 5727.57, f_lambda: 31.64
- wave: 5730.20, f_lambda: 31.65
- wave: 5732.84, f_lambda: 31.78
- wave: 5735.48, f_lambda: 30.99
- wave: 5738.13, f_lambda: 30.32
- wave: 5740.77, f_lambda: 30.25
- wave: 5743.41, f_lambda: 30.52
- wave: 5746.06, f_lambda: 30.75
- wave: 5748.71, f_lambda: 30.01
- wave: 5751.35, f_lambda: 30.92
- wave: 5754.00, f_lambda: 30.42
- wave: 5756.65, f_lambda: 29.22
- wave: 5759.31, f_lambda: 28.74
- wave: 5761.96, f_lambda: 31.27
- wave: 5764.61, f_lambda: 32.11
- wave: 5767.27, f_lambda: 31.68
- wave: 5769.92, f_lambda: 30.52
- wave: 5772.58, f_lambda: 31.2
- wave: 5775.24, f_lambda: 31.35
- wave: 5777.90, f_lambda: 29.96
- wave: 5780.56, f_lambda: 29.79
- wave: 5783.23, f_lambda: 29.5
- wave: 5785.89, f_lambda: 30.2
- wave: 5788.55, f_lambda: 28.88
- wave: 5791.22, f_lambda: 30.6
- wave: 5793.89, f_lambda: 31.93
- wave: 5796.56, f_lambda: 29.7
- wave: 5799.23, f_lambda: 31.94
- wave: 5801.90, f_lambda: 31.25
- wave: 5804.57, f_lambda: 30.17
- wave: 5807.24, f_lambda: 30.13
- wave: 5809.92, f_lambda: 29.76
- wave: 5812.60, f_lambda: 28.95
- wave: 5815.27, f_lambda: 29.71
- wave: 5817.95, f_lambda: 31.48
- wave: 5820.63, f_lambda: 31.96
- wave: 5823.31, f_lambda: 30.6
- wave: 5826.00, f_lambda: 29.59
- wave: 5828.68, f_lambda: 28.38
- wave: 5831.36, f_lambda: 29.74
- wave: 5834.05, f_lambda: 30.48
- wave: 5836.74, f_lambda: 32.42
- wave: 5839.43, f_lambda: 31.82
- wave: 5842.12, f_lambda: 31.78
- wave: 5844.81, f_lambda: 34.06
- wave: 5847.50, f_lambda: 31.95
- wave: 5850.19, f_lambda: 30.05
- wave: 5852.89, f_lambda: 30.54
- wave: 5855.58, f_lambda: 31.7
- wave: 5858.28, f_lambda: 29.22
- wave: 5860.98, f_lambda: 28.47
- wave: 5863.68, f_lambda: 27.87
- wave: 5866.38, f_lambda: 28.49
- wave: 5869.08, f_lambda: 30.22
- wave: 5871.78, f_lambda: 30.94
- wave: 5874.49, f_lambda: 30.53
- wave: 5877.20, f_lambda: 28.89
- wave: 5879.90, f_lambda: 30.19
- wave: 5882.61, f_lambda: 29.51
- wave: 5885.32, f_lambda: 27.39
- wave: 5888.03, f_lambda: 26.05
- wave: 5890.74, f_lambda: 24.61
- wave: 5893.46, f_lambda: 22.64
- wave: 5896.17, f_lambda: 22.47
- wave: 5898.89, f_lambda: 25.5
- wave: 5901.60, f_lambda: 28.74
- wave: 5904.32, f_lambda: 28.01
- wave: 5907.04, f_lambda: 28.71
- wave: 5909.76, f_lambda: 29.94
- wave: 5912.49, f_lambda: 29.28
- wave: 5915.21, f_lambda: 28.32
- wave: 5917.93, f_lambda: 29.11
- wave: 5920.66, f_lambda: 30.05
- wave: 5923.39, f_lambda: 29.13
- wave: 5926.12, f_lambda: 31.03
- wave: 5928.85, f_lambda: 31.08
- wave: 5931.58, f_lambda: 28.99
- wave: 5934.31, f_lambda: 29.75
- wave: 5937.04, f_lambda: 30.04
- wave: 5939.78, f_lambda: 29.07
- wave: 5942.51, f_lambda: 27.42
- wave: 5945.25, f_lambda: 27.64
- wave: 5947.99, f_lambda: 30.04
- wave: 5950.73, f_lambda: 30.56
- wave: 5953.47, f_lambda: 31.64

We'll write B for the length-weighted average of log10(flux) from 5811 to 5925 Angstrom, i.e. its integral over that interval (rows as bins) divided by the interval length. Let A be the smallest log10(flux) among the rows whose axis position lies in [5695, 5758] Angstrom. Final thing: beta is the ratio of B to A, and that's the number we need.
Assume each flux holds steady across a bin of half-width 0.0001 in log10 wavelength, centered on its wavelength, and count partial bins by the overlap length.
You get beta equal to 1.01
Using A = 1.44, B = 1.465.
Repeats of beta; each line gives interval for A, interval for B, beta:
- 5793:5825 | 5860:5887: 1.00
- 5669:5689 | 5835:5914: 1.02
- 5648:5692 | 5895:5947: 1.02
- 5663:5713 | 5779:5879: 1.04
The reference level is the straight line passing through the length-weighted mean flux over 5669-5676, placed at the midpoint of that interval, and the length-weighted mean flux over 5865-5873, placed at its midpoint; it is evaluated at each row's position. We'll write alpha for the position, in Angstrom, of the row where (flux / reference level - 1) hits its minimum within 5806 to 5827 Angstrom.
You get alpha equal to 5812.60 Angstrom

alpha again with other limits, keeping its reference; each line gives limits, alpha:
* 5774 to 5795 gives 5788.55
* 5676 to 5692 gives 5680.29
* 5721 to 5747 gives 5740.77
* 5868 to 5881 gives 5877.20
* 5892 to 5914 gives 5896.17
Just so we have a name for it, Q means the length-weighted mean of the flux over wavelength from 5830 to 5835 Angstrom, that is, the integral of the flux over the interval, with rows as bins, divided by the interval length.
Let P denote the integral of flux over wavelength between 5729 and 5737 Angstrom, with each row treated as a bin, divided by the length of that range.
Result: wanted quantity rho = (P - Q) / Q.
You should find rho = 0.044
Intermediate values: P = 31.4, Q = 30.1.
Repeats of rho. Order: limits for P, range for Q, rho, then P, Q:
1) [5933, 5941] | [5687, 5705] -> 0.025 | 29.6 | 28.9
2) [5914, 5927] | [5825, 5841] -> -0.032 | 29.5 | 30.4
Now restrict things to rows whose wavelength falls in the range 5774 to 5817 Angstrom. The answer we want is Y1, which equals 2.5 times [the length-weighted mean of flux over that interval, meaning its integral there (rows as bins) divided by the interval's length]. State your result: 75.6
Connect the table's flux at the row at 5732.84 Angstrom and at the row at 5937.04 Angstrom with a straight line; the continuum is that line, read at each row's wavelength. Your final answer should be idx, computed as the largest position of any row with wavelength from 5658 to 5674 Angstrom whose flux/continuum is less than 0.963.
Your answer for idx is 5672.44 Angstrom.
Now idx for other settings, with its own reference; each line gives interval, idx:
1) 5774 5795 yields 5788.55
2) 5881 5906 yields 5904.32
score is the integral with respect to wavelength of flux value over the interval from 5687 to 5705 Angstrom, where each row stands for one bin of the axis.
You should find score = 520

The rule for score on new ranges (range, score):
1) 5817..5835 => 545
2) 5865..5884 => 567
